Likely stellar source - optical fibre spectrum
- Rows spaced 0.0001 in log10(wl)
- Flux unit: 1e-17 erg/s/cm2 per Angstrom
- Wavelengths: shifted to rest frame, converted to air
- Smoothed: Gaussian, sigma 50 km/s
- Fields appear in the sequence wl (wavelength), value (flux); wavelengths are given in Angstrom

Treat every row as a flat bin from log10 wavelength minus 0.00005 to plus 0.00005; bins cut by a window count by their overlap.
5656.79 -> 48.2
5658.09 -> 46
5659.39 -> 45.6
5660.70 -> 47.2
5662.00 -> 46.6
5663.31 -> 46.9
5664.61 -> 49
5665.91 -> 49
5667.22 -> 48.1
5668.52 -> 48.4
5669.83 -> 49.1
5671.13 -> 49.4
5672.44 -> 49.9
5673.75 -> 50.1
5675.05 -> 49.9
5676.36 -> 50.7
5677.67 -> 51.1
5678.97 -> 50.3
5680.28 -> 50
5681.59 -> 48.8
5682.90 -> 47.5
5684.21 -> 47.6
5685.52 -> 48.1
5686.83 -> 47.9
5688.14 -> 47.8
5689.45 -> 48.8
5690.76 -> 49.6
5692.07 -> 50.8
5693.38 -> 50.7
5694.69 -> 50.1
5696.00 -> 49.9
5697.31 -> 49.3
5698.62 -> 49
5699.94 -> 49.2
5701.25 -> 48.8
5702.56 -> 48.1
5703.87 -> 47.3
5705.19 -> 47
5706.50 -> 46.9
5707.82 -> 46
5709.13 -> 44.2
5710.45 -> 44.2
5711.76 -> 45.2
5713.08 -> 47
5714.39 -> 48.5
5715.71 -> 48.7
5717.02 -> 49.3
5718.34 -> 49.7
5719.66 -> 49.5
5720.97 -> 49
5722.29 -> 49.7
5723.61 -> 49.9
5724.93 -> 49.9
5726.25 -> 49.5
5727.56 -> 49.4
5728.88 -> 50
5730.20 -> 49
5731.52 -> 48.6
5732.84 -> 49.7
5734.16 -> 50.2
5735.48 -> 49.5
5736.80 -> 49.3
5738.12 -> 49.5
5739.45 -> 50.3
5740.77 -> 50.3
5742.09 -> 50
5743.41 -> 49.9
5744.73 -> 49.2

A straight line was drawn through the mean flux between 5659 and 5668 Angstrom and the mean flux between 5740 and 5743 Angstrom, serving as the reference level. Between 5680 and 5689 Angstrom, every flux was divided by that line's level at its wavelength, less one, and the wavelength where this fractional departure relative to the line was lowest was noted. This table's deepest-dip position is 5682.90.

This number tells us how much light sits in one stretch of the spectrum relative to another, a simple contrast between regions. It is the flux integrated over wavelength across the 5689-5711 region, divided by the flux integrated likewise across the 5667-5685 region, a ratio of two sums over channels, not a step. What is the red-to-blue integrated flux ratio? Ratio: 1.2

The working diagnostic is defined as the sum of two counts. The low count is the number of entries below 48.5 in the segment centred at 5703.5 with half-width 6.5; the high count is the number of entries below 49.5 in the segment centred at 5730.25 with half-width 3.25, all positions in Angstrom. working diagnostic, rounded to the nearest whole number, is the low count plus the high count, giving 9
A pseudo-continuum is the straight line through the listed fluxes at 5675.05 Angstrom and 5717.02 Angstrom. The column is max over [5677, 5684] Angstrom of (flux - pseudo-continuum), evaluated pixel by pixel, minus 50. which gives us -48.8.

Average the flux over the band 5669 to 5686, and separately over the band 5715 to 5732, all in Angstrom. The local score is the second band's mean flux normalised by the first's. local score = 1.00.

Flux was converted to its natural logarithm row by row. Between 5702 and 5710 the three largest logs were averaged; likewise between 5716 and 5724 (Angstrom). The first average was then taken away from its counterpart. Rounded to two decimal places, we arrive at 0.05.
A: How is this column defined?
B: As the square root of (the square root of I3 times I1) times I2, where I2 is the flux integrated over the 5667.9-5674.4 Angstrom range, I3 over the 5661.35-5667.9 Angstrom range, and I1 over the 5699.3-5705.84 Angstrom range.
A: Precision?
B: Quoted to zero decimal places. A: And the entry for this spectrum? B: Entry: 318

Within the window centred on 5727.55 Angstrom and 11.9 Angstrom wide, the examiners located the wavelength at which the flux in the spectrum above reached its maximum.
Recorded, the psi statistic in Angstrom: 5728.88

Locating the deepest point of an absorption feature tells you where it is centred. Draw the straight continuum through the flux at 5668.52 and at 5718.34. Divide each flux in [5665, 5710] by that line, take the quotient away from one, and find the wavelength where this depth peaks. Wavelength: 5709.13 Angstrom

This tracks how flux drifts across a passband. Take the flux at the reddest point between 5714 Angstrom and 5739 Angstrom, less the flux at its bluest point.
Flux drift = 1.0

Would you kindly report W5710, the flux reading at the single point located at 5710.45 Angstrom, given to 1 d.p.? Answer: 44.2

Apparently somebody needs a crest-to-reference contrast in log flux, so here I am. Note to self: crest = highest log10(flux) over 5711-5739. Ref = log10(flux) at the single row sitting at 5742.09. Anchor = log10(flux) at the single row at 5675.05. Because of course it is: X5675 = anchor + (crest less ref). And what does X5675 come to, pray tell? 1.70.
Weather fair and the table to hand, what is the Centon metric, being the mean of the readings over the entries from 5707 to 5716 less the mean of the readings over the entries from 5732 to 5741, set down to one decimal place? -3.6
